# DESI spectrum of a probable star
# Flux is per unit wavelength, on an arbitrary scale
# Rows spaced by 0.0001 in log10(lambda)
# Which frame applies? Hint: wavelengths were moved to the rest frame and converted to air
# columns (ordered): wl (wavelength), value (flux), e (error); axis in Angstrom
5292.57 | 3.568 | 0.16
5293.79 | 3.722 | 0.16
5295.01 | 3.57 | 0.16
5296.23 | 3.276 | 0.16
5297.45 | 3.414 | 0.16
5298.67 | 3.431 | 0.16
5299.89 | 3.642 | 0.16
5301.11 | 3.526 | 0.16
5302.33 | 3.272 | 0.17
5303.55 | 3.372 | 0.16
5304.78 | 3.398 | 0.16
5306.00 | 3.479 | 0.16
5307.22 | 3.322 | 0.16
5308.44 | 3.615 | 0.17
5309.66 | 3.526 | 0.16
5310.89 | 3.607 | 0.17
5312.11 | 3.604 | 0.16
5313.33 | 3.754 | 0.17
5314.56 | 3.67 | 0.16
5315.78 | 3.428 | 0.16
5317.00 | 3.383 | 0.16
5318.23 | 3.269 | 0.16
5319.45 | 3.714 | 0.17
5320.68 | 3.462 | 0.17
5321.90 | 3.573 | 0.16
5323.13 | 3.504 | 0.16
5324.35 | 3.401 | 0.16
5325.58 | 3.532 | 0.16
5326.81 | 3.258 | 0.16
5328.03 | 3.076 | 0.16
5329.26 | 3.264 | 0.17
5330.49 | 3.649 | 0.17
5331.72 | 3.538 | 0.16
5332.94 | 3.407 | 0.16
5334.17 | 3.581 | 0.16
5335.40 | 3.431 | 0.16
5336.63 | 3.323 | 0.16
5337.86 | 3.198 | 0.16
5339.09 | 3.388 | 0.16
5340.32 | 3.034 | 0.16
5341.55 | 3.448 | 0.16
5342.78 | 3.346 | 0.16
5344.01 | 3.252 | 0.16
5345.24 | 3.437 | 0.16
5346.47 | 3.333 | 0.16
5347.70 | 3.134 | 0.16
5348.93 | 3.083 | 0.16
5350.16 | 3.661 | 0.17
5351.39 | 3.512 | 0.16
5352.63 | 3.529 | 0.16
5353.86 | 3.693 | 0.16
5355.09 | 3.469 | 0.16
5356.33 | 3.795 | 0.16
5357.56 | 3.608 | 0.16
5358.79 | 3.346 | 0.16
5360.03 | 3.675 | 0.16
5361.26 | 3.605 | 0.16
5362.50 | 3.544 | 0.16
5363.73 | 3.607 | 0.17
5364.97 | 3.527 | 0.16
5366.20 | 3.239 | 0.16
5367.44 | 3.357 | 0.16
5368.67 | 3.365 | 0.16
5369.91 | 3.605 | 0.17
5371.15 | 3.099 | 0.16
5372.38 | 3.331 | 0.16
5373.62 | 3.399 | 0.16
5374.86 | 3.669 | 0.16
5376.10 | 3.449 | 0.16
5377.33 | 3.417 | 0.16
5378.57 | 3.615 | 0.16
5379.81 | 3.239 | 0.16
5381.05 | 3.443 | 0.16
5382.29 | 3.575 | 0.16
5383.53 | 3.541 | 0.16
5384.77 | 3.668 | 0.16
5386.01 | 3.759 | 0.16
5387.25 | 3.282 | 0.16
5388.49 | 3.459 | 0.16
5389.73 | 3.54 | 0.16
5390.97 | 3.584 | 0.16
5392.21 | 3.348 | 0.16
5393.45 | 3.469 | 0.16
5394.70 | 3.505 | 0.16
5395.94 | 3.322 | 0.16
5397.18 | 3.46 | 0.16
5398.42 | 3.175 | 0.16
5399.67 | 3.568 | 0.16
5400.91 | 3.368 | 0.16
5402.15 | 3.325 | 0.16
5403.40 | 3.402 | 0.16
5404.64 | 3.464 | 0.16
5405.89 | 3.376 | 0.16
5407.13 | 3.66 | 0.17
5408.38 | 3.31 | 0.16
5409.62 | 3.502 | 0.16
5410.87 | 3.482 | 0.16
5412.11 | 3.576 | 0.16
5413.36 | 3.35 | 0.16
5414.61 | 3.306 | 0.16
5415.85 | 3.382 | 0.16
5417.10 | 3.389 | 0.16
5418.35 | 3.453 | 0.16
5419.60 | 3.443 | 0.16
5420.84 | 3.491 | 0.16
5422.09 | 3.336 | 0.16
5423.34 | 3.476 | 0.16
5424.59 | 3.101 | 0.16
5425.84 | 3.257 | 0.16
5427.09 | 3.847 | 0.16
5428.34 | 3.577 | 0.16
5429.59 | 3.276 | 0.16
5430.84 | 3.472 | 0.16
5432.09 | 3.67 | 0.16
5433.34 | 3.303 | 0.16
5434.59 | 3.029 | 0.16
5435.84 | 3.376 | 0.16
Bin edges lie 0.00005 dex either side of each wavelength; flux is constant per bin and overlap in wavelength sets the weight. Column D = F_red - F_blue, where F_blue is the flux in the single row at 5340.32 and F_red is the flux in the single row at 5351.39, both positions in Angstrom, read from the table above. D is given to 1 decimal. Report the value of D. 0.5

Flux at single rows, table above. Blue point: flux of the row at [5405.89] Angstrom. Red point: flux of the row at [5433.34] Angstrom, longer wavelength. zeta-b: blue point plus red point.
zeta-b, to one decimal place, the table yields 6.7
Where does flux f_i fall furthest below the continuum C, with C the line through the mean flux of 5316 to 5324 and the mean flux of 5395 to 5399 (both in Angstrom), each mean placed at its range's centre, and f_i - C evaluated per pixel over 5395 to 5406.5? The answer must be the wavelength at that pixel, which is 5398.42 Angstrom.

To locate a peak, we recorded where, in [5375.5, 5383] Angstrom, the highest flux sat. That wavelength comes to 5378.57 Angstrom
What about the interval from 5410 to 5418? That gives 5412.11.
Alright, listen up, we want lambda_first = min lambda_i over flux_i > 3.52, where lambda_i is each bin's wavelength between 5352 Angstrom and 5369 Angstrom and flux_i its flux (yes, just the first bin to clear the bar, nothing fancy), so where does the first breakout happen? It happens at 5352.63 Angstrom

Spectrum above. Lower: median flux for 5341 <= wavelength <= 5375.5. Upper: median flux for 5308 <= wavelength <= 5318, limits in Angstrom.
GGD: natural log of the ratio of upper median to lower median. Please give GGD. 0.04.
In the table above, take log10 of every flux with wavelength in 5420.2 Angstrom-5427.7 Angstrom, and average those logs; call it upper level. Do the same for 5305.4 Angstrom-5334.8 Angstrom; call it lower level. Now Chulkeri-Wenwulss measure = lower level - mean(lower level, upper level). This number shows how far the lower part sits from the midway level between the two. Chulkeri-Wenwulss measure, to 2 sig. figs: 0.0044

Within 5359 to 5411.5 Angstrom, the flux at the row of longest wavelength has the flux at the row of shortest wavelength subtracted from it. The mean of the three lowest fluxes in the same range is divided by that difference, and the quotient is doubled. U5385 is -33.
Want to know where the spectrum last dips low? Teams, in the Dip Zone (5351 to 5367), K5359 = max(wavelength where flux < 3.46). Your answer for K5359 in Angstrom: 5366.20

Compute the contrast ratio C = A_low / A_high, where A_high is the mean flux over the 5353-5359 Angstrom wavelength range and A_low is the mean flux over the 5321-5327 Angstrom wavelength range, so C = 0.96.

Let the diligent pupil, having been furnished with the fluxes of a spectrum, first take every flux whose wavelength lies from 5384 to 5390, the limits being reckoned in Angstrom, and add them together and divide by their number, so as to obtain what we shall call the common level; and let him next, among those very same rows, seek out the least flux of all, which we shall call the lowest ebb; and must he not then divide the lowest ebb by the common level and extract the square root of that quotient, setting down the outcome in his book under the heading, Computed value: 0.963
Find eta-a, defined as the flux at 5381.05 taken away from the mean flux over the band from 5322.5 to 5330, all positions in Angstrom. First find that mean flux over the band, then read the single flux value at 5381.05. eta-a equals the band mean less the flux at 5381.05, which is -0.10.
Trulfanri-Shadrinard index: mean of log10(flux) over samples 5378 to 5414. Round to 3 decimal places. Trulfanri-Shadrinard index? 0.539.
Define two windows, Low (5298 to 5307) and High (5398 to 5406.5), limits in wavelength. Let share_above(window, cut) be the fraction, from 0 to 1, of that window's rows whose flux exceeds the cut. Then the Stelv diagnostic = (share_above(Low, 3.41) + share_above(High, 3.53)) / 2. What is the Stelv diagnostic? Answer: 0.36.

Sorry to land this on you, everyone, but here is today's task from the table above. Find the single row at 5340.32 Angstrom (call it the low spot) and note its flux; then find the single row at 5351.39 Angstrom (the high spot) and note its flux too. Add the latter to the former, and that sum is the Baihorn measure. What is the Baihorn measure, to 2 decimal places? 6.55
